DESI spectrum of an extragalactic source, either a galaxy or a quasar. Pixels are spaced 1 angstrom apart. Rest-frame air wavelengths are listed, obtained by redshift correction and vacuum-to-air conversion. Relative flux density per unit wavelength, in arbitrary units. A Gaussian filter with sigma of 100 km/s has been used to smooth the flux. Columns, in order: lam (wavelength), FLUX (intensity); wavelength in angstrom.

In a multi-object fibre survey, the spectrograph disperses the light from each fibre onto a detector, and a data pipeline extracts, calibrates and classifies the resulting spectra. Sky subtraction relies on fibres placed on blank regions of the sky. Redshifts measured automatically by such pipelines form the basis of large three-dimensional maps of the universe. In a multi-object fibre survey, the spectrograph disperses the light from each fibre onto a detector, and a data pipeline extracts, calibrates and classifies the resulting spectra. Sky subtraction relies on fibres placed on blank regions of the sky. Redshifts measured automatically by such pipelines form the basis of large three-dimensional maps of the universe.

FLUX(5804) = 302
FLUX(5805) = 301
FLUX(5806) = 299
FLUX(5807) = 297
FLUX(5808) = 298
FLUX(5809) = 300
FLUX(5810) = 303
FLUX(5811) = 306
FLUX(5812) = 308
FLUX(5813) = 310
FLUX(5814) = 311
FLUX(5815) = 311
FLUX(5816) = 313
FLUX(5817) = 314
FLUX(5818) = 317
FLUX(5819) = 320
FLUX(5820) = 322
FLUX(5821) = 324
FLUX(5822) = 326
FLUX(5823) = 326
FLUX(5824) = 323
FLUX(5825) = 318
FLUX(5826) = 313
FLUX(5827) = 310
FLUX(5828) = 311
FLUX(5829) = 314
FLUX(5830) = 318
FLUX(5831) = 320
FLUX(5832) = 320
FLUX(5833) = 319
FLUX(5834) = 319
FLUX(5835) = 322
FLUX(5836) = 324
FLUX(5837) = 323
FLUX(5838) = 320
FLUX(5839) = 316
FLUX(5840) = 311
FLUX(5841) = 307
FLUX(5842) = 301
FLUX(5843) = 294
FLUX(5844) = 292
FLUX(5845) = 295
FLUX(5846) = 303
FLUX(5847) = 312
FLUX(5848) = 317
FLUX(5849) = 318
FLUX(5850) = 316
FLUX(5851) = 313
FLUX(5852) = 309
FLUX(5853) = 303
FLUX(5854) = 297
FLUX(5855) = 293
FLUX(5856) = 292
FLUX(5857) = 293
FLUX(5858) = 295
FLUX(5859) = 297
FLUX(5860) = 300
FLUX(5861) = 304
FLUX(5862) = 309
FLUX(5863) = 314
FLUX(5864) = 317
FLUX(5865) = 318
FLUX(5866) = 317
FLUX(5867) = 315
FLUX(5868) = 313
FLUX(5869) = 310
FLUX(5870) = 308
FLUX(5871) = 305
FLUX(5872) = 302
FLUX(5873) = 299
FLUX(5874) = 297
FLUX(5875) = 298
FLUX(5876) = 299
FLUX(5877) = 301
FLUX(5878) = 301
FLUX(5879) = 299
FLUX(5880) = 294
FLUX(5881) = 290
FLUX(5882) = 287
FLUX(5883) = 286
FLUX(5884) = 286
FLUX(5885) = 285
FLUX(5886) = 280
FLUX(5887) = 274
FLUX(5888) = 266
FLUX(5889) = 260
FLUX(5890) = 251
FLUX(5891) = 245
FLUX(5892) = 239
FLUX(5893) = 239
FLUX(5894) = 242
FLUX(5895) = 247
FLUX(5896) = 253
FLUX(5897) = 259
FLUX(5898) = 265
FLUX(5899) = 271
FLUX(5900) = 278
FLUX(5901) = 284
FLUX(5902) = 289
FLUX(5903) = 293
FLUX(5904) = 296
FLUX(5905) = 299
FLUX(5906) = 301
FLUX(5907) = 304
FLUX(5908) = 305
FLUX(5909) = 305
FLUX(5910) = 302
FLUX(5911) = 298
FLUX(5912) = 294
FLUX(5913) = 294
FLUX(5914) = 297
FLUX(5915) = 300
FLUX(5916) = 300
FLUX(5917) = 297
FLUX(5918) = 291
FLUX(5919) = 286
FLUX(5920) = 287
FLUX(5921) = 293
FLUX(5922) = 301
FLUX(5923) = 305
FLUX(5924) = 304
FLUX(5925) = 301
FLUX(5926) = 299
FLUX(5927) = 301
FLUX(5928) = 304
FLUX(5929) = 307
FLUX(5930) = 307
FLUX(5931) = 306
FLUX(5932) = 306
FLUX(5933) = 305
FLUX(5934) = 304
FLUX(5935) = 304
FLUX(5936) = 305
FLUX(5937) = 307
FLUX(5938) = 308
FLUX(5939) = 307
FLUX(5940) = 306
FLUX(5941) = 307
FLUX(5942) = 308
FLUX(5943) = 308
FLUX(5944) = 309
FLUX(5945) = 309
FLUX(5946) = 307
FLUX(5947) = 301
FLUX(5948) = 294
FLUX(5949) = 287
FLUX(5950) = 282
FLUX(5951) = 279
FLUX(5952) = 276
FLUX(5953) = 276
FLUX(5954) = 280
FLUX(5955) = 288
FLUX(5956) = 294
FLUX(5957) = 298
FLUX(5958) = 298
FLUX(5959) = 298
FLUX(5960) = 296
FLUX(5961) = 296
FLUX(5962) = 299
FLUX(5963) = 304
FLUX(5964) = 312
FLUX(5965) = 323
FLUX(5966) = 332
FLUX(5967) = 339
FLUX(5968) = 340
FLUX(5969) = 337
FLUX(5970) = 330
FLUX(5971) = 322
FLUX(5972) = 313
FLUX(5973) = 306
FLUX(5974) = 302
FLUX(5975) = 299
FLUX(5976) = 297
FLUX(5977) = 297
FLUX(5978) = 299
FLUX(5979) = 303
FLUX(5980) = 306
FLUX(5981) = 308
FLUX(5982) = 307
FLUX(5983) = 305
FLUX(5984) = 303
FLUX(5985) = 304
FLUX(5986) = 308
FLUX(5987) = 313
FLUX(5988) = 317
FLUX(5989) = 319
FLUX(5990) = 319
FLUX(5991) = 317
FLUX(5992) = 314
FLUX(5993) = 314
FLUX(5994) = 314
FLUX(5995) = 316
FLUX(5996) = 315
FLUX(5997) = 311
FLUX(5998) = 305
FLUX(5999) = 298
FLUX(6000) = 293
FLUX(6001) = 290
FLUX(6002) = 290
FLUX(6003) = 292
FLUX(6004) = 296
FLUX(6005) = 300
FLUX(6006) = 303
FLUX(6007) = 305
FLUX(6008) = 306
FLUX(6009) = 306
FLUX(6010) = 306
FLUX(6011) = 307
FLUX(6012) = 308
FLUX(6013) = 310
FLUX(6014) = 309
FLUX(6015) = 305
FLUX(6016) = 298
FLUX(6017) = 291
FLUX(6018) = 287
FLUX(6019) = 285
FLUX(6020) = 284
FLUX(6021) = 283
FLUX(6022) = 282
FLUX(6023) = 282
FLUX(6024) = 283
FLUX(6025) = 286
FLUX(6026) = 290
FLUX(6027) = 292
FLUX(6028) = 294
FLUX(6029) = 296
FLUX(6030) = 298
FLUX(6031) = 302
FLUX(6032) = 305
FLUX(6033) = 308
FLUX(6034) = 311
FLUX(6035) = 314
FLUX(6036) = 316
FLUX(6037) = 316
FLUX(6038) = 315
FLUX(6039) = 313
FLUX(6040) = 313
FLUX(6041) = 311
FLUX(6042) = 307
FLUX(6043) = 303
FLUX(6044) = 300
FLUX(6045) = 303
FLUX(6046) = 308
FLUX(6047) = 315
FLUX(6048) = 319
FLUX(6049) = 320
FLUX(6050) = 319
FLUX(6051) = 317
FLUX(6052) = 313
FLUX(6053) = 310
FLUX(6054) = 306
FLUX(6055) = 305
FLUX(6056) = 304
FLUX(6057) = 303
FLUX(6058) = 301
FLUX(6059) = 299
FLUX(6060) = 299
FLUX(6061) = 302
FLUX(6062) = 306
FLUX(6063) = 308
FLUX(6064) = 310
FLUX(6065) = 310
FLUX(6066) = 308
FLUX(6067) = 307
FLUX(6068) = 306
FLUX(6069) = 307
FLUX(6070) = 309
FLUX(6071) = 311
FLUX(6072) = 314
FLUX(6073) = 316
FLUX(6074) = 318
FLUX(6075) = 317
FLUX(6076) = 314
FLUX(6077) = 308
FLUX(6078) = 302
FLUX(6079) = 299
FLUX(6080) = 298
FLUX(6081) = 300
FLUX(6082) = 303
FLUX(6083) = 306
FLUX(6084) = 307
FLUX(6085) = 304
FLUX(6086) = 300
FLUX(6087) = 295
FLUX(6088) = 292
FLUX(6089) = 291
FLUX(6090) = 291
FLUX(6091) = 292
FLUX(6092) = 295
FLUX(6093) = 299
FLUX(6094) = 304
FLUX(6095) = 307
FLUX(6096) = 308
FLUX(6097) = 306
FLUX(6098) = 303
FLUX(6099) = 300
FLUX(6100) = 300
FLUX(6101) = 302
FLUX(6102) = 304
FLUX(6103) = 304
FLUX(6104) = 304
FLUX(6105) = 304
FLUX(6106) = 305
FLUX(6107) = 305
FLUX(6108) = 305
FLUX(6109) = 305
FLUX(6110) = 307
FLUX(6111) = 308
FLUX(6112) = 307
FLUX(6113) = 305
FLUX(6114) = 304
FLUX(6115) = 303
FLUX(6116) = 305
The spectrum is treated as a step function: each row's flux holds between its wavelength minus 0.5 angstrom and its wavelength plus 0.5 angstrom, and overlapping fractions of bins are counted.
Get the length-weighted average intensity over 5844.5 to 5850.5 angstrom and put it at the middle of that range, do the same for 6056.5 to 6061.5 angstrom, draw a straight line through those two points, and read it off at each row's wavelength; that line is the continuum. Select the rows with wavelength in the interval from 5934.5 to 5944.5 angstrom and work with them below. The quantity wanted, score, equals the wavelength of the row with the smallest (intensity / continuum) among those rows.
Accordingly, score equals 5935 angstrom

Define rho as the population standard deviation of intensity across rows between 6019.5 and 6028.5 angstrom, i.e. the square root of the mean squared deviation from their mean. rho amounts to 4.3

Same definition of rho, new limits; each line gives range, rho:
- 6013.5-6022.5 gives 9.5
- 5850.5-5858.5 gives 7.5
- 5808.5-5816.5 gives 4.2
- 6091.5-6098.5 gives 4.3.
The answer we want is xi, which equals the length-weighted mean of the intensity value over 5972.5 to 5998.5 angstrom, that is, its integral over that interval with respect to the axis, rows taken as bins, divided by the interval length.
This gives 308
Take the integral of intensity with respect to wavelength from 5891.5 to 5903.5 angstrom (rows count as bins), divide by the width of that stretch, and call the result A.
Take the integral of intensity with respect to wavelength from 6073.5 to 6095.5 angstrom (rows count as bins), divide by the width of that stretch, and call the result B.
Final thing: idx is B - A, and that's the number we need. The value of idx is 39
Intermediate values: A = 263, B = 302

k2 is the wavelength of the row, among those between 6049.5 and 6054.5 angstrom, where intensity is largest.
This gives 6050 angstrom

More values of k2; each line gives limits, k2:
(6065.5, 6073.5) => 6073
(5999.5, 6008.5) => 6008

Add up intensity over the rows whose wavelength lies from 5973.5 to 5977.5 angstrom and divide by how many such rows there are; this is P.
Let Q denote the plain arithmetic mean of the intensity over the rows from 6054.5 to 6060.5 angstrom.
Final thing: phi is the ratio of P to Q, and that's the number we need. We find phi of 0.99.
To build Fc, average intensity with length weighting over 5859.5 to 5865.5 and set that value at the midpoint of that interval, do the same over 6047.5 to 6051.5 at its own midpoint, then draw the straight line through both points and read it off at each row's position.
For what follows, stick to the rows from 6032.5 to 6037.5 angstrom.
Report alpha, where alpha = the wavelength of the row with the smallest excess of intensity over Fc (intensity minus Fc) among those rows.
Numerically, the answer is 6033 angstrom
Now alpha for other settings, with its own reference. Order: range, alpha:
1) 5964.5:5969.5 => 5965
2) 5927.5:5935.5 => 5935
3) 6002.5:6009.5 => 6003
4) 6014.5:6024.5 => 6023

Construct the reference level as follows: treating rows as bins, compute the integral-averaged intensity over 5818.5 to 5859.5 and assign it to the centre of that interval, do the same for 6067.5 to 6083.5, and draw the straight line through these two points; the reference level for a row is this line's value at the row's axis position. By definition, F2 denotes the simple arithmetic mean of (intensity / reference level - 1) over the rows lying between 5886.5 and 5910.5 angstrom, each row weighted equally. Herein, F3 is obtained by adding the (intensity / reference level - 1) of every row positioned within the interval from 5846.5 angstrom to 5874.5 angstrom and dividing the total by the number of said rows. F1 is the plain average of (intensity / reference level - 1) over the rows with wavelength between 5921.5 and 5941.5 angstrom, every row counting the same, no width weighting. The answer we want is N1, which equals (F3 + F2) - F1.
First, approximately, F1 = -0.02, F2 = -0.12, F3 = -0.015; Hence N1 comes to -0.12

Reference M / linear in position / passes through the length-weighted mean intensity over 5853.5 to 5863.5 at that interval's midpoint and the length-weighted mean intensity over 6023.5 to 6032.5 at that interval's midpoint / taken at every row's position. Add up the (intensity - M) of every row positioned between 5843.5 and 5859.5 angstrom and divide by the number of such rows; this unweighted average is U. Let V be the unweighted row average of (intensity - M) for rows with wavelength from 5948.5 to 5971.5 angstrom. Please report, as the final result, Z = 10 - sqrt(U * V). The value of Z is 5.1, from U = 3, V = 8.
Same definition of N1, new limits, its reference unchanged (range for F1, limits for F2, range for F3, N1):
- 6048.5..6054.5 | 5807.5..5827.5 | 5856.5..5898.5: -0.09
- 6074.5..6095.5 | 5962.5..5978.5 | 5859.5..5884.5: 0.02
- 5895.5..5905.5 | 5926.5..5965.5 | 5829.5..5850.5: 0.08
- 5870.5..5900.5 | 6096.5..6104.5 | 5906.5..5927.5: 0.06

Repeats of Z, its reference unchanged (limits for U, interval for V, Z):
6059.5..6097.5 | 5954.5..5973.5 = -3.8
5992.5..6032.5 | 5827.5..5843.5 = 2.4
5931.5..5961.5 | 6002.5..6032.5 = 8.3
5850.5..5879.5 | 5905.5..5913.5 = 6.4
